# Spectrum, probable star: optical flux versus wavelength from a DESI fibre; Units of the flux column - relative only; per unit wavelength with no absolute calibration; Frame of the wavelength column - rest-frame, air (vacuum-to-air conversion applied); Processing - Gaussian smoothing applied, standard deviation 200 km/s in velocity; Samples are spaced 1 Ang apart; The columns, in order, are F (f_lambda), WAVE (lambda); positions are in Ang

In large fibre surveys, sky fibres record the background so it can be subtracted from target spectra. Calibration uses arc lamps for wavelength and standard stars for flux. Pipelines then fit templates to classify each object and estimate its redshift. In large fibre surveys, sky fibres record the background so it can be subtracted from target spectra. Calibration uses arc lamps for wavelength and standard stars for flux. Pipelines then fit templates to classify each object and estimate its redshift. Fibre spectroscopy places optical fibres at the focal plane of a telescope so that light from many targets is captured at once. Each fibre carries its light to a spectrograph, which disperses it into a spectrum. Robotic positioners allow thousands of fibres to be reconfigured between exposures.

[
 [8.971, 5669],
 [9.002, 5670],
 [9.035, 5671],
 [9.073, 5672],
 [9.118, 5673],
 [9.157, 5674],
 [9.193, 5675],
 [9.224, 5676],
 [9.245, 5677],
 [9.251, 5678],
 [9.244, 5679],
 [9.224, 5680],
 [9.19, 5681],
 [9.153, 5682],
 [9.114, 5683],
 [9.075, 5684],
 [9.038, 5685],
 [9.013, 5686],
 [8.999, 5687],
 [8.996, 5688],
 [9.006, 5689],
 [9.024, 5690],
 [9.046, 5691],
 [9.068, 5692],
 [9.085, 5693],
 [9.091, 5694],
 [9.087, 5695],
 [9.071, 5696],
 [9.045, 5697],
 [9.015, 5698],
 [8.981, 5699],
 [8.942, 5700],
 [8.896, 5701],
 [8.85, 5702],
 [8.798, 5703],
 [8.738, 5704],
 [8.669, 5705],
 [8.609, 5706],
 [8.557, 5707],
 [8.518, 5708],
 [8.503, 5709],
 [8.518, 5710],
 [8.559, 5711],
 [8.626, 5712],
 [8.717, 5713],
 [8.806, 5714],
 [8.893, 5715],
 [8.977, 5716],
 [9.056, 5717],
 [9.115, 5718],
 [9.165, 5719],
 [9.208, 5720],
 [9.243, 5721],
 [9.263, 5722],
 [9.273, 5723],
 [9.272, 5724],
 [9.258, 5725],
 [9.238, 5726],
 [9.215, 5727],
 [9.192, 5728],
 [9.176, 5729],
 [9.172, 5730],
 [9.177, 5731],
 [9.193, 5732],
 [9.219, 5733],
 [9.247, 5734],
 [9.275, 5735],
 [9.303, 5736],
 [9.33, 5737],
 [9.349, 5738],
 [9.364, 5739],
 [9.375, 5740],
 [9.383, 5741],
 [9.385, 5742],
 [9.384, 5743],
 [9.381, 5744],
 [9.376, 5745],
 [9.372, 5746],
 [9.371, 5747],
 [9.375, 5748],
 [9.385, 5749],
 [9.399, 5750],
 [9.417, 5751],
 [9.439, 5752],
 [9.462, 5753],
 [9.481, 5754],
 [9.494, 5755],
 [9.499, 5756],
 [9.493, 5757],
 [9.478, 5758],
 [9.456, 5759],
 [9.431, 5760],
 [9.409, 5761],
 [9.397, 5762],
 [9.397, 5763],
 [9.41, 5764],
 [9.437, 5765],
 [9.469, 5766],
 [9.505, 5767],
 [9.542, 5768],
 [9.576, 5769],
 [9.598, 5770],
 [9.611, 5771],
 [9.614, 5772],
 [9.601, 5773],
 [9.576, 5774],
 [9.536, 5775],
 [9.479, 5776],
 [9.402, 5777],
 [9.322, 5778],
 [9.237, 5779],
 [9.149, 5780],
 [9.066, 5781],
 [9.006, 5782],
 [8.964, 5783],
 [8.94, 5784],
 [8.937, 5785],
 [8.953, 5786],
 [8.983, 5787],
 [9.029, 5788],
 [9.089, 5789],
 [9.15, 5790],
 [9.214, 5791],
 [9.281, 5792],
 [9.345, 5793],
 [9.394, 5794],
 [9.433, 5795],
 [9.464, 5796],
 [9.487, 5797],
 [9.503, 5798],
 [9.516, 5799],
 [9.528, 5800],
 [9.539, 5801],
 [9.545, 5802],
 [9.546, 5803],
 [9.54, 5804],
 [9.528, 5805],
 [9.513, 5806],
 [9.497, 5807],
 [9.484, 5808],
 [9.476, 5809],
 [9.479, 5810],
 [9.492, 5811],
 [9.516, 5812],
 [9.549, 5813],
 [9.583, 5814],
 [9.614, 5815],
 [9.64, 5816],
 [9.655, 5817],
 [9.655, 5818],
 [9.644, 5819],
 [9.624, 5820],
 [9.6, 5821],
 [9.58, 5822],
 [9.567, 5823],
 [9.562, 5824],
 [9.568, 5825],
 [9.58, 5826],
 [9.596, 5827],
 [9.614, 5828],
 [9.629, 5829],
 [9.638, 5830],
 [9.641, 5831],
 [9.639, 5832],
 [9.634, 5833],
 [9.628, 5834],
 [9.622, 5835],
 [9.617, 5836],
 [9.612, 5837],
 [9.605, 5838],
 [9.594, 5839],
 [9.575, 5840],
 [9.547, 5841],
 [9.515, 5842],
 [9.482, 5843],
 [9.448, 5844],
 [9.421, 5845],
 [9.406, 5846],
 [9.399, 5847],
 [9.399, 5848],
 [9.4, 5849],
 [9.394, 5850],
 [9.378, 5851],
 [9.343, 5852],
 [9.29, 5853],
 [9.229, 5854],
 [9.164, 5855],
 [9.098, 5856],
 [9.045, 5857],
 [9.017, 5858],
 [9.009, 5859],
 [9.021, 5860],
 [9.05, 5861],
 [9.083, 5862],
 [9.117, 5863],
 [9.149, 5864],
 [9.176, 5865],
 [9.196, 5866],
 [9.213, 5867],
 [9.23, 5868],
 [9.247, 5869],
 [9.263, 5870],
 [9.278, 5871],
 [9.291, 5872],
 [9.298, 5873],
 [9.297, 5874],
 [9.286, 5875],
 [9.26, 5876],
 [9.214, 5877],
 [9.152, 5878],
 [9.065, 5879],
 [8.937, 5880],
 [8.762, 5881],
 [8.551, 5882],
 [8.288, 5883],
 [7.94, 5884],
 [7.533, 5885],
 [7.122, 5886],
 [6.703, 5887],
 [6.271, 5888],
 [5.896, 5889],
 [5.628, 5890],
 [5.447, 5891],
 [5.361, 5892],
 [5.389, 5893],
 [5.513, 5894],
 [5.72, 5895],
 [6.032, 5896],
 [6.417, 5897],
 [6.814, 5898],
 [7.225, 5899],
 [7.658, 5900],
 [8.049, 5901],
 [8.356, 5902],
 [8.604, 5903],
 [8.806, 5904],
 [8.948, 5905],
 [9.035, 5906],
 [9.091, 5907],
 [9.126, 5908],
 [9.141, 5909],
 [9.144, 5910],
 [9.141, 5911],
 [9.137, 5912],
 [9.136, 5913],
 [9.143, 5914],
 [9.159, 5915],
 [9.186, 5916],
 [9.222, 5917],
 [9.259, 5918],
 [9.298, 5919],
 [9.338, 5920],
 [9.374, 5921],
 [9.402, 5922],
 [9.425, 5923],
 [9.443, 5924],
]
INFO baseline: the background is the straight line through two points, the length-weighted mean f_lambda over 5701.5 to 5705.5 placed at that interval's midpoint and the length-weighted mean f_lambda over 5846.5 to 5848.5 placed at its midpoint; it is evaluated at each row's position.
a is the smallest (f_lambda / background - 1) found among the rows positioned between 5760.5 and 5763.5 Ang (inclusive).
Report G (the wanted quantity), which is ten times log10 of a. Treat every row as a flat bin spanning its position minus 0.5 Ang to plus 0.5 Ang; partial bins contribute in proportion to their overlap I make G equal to -13.9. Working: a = 0.041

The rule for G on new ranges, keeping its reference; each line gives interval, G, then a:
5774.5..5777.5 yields -14.6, 0.035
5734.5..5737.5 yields -13.8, 0.042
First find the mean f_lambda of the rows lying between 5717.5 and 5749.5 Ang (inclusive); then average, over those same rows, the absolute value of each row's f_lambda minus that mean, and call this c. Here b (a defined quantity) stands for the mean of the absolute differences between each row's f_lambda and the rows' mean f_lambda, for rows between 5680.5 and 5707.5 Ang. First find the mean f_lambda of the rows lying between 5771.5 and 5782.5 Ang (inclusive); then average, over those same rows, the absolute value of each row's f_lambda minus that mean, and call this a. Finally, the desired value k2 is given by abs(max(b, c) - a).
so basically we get 0.06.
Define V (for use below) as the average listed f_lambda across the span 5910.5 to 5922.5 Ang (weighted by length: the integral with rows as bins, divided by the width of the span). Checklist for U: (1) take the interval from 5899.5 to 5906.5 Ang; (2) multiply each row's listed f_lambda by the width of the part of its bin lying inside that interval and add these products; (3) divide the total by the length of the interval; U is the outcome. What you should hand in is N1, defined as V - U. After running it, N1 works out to 0.7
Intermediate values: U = 8.49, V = 9.23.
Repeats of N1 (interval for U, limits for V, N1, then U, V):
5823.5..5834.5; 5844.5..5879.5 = -0.4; 9.61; 9.23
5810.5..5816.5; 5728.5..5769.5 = -0.2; 9.57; 9.38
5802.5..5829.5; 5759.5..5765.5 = -0.2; 9.57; 9.41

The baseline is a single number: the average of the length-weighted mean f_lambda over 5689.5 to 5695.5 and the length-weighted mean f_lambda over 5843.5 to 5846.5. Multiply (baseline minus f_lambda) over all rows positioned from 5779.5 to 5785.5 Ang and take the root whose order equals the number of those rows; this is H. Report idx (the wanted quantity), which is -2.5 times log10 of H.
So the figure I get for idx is 1.6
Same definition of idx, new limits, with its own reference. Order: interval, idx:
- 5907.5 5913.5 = 2.4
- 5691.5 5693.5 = 1.9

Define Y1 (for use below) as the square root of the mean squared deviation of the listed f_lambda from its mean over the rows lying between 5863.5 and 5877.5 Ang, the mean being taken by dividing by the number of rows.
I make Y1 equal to 0.046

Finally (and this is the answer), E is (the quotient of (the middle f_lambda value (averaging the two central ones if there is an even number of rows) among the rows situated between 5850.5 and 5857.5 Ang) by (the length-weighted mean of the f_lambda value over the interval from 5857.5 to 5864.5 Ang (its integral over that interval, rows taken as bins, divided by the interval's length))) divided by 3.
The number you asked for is 0.339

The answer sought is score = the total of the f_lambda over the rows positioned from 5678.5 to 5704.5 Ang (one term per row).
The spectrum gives 235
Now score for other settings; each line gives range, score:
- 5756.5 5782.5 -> 245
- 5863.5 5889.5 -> 224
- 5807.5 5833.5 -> 249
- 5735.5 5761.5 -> 245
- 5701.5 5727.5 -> 232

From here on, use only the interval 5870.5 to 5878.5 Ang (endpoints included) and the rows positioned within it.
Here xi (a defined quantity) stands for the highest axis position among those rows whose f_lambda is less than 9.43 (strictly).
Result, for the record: 5878 Ang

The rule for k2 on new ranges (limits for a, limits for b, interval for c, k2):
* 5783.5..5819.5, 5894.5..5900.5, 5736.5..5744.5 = 0.41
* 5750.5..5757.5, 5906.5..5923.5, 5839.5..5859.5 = 0.12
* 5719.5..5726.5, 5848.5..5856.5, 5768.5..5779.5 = 0.09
